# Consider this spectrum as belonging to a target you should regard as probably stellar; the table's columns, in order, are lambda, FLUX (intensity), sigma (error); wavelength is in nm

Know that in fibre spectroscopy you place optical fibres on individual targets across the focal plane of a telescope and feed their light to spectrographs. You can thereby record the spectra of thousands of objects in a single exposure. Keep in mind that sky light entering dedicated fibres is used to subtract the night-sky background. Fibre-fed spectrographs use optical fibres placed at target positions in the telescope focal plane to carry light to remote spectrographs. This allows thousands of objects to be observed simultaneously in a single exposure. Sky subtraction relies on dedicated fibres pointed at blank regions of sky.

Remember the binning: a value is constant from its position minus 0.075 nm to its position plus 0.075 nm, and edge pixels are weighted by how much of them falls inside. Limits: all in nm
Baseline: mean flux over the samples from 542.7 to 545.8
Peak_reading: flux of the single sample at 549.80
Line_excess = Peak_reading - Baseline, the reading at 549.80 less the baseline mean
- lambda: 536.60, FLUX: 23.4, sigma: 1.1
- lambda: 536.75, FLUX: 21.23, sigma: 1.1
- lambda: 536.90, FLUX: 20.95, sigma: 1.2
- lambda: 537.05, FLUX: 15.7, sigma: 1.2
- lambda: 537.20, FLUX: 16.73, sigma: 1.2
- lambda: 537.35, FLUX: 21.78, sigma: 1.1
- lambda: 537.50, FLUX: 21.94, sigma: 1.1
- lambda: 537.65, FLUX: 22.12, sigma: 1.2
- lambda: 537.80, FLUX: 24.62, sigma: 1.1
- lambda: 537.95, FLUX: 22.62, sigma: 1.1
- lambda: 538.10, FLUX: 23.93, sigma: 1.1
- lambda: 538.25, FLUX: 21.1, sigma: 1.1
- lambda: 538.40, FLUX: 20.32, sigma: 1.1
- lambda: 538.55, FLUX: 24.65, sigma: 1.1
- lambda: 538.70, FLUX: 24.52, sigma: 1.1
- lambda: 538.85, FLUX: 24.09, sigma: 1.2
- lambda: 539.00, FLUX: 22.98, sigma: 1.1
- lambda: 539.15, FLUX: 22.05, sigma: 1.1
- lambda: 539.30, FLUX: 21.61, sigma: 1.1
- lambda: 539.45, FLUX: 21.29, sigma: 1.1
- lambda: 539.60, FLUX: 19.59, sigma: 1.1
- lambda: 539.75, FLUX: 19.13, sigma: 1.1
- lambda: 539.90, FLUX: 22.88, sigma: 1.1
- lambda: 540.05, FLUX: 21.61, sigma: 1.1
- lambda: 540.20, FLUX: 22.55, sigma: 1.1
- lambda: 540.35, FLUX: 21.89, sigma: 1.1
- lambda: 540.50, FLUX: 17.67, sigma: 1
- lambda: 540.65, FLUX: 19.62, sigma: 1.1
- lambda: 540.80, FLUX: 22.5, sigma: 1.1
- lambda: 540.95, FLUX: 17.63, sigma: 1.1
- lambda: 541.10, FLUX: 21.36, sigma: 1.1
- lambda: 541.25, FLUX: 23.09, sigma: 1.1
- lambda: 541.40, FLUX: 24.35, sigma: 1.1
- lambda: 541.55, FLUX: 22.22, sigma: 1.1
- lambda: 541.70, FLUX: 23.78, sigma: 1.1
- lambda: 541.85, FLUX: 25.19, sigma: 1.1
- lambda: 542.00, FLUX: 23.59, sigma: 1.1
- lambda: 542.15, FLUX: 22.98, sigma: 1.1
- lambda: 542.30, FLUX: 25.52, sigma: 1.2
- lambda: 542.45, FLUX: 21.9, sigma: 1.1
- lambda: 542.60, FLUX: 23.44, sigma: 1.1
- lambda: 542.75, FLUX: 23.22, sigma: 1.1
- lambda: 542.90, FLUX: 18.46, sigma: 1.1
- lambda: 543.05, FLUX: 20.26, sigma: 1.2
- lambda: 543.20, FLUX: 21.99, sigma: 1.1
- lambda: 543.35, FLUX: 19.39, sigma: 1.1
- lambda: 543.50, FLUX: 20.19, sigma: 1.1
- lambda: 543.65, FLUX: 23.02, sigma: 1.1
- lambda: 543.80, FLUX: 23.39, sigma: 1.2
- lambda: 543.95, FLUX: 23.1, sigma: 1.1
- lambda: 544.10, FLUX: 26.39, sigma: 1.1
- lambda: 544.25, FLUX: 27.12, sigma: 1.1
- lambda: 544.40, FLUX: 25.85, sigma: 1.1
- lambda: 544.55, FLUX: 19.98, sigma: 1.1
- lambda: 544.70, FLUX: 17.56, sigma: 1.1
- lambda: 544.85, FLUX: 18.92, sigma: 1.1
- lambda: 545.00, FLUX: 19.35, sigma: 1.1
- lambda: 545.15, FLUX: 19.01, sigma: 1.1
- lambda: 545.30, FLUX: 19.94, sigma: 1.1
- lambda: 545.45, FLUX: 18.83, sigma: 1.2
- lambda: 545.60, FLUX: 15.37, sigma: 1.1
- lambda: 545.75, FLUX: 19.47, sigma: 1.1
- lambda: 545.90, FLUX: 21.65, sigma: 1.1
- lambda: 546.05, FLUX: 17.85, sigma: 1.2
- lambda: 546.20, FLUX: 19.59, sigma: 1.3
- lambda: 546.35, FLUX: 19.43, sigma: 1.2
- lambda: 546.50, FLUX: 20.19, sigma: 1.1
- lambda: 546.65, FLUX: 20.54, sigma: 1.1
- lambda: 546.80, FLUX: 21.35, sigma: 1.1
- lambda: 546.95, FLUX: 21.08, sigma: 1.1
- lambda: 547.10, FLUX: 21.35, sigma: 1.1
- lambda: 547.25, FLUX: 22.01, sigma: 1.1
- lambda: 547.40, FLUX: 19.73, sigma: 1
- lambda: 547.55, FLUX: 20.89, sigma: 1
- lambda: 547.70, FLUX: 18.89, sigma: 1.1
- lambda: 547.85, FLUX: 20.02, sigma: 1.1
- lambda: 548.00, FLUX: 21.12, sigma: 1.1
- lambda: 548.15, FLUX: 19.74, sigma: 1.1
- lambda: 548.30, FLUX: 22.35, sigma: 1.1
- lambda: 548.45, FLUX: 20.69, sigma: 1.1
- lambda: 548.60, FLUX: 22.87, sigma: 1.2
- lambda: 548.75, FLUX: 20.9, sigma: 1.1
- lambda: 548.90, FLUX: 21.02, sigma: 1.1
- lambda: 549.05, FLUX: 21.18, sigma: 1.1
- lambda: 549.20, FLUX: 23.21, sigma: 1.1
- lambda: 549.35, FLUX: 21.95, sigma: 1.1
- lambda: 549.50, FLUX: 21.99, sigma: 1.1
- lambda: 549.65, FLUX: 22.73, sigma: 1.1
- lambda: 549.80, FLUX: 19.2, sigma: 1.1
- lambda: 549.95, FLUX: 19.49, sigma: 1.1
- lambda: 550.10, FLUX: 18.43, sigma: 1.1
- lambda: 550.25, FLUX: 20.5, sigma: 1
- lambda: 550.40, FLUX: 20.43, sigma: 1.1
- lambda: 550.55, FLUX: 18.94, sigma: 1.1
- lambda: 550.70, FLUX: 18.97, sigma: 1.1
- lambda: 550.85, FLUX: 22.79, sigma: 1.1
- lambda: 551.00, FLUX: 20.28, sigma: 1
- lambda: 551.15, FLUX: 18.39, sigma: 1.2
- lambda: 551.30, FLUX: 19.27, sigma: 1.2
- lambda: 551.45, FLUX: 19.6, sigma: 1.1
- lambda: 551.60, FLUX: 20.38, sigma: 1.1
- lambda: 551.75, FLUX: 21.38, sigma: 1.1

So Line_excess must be -1.79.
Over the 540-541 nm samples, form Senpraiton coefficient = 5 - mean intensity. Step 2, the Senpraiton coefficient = -15.5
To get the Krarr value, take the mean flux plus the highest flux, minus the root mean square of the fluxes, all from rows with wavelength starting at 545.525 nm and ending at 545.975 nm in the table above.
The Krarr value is 21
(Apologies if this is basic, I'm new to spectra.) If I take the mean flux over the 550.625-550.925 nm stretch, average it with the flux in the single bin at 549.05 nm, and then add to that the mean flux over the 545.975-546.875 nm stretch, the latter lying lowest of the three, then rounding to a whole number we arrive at 41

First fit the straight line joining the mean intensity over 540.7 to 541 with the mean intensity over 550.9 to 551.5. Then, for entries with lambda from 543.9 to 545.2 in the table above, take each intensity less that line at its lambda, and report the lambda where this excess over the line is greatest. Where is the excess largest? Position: 544.25 nm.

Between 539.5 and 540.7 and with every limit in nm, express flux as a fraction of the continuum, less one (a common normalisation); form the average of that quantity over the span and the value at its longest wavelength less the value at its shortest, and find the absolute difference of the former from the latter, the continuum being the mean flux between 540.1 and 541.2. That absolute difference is 0.0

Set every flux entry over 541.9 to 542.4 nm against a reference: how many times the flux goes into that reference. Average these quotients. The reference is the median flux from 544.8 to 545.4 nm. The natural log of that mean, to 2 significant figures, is -0.22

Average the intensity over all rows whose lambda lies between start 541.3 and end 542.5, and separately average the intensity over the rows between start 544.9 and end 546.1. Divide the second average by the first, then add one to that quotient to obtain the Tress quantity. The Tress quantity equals 1.80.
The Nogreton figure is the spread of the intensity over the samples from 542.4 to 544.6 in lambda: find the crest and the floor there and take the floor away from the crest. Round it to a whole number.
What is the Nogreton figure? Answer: 9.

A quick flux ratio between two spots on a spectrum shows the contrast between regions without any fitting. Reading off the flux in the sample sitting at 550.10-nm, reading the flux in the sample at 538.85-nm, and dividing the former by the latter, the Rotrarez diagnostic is 0.77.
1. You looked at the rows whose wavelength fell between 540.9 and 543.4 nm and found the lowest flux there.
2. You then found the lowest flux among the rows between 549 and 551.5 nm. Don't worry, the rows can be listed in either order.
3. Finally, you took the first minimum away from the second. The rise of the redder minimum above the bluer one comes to 0.76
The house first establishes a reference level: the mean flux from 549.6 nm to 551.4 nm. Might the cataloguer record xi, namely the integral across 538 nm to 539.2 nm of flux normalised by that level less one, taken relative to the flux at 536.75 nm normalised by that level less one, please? 2.8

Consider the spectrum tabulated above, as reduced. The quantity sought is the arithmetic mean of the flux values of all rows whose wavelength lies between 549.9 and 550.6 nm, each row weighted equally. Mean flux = 19.6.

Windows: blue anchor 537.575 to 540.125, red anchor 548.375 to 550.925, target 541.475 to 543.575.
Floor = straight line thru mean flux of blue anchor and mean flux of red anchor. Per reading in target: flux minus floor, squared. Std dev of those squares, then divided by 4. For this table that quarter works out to 1.1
